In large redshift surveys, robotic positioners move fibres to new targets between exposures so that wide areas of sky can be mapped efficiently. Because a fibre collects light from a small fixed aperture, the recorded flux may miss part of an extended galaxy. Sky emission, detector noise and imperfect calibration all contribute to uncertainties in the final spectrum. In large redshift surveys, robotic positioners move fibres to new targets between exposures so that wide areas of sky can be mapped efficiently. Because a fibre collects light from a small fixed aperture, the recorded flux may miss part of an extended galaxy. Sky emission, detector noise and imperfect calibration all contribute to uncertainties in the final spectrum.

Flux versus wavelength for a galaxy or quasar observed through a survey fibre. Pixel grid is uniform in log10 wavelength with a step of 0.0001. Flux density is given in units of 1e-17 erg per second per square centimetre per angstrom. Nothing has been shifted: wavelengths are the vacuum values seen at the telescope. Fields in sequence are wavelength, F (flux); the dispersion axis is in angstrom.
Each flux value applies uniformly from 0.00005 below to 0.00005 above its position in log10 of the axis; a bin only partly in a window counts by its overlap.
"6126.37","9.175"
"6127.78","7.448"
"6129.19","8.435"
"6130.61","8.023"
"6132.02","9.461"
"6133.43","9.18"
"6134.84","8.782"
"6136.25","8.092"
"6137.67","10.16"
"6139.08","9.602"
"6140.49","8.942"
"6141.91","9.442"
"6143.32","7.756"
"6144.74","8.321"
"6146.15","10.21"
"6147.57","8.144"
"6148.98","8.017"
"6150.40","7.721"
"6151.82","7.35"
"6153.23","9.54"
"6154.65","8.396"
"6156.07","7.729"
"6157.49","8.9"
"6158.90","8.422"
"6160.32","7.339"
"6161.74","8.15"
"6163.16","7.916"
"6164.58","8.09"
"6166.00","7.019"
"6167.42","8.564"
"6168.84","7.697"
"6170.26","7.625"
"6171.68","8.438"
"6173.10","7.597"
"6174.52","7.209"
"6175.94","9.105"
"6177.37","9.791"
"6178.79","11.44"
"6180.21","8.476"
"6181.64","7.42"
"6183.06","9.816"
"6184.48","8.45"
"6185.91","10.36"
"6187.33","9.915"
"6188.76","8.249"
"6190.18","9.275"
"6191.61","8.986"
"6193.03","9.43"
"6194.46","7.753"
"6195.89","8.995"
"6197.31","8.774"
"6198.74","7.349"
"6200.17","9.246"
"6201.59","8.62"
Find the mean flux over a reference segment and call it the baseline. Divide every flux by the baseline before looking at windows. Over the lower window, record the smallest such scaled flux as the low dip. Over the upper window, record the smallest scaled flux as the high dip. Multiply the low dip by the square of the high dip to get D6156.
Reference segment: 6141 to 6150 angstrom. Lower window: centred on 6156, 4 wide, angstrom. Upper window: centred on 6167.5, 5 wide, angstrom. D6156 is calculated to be 0.59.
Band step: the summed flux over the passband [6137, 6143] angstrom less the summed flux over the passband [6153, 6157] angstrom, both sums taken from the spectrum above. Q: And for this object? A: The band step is 12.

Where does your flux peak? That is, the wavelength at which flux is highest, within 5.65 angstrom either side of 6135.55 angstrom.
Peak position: 6137.67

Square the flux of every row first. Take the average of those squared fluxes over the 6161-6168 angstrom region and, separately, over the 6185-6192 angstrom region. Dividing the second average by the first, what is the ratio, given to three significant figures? 1.39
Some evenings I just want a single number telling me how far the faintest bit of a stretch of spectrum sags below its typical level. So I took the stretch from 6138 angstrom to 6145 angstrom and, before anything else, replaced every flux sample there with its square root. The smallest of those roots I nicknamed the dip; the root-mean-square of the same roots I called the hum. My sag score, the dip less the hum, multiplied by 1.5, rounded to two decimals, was -0.28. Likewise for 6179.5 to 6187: -0.39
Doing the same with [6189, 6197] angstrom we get -0.30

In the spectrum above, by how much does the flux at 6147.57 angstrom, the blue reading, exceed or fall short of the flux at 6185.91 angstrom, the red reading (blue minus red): -2.2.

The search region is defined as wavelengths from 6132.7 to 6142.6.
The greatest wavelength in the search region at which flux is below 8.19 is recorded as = 6136.25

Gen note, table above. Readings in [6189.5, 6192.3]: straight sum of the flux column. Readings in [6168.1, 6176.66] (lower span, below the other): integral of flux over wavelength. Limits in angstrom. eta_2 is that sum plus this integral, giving 86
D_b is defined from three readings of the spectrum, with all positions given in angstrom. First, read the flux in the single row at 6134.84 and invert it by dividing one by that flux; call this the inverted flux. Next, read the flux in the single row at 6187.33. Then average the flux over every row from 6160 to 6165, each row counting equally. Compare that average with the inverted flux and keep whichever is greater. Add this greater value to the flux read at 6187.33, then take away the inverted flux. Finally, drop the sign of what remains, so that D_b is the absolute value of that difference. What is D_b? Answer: 17.7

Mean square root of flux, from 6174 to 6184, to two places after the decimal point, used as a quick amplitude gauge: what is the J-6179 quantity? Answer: 3.00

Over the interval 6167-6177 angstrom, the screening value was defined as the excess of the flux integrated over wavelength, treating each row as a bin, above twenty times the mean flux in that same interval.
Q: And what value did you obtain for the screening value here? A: -81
